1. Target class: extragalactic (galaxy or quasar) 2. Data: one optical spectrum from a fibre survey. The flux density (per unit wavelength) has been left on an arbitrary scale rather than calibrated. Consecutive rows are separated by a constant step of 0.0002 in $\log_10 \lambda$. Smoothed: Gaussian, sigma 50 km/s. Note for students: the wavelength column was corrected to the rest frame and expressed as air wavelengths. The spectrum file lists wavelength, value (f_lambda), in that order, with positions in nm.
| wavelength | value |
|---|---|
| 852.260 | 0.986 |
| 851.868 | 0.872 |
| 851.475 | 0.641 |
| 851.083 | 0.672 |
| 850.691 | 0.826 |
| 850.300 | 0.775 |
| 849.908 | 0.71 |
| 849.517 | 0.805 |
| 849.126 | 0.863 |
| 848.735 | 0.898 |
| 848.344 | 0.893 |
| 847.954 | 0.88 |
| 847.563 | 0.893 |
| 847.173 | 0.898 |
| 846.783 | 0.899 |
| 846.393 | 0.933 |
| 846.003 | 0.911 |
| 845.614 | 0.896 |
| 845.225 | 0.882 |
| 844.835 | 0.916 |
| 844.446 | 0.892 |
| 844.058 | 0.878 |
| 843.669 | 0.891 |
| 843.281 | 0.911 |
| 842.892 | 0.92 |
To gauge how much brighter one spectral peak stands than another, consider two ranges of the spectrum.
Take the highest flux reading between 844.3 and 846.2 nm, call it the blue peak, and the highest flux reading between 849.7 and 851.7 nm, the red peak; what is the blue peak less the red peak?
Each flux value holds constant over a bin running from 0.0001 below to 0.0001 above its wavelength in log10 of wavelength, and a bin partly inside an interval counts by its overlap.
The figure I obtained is 0.09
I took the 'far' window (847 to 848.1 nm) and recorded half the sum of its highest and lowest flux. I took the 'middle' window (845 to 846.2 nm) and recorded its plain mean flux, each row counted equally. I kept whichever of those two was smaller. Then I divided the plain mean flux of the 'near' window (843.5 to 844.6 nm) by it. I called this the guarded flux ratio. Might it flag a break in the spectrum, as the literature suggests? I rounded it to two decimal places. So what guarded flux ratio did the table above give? 1.00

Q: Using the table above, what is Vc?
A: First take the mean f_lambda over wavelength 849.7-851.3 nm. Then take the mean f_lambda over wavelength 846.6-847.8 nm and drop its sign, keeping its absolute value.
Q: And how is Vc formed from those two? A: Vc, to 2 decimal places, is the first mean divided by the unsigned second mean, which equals 0.83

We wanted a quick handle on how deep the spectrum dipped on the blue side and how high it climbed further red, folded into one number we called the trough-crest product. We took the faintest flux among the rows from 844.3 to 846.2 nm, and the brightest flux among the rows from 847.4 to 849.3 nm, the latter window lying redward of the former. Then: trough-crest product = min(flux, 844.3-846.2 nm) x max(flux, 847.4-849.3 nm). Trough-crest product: 0.79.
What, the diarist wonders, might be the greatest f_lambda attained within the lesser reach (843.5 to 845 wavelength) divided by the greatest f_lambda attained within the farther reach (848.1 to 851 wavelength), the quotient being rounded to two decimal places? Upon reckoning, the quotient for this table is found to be 1.02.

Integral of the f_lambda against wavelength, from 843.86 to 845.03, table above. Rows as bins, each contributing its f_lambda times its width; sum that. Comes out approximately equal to 1.0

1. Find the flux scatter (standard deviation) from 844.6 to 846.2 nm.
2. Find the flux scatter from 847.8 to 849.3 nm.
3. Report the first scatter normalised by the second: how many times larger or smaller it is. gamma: 0.98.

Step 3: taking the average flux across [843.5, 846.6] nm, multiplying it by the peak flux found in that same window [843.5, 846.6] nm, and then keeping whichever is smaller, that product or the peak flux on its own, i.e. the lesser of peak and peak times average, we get 0.84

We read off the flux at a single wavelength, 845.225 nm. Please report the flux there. 0.882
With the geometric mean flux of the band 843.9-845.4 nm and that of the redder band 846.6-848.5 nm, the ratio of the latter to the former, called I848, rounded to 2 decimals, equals 1.00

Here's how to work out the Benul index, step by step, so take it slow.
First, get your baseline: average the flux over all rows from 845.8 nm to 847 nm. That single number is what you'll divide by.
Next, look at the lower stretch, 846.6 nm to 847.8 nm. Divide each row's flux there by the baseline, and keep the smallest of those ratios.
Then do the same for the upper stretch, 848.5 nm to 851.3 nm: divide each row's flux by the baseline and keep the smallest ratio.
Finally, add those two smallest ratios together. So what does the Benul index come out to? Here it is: 1.71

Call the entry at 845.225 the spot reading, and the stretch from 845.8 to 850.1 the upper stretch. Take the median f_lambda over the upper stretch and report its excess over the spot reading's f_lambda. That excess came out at 0.011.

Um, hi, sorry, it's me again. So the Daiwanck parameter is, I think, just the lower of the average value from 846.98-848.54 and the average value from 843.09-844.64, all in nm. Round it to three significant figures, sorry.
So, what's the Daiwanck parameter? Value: 0.891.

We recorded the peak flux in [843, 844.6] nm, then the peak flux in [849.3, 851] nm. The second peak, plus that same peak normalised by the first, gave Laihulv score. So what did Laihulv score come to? 1.73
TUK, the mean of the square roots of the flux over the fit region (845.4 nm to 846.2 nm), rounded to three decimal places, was 0.951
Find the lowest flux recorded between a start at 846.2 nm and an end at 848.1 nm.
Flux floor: 0.88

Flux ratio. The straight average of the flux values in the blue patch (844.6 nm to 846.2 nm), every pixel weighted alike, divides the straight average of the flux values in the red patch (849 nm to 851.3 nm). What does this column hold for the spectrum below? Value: 0.86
